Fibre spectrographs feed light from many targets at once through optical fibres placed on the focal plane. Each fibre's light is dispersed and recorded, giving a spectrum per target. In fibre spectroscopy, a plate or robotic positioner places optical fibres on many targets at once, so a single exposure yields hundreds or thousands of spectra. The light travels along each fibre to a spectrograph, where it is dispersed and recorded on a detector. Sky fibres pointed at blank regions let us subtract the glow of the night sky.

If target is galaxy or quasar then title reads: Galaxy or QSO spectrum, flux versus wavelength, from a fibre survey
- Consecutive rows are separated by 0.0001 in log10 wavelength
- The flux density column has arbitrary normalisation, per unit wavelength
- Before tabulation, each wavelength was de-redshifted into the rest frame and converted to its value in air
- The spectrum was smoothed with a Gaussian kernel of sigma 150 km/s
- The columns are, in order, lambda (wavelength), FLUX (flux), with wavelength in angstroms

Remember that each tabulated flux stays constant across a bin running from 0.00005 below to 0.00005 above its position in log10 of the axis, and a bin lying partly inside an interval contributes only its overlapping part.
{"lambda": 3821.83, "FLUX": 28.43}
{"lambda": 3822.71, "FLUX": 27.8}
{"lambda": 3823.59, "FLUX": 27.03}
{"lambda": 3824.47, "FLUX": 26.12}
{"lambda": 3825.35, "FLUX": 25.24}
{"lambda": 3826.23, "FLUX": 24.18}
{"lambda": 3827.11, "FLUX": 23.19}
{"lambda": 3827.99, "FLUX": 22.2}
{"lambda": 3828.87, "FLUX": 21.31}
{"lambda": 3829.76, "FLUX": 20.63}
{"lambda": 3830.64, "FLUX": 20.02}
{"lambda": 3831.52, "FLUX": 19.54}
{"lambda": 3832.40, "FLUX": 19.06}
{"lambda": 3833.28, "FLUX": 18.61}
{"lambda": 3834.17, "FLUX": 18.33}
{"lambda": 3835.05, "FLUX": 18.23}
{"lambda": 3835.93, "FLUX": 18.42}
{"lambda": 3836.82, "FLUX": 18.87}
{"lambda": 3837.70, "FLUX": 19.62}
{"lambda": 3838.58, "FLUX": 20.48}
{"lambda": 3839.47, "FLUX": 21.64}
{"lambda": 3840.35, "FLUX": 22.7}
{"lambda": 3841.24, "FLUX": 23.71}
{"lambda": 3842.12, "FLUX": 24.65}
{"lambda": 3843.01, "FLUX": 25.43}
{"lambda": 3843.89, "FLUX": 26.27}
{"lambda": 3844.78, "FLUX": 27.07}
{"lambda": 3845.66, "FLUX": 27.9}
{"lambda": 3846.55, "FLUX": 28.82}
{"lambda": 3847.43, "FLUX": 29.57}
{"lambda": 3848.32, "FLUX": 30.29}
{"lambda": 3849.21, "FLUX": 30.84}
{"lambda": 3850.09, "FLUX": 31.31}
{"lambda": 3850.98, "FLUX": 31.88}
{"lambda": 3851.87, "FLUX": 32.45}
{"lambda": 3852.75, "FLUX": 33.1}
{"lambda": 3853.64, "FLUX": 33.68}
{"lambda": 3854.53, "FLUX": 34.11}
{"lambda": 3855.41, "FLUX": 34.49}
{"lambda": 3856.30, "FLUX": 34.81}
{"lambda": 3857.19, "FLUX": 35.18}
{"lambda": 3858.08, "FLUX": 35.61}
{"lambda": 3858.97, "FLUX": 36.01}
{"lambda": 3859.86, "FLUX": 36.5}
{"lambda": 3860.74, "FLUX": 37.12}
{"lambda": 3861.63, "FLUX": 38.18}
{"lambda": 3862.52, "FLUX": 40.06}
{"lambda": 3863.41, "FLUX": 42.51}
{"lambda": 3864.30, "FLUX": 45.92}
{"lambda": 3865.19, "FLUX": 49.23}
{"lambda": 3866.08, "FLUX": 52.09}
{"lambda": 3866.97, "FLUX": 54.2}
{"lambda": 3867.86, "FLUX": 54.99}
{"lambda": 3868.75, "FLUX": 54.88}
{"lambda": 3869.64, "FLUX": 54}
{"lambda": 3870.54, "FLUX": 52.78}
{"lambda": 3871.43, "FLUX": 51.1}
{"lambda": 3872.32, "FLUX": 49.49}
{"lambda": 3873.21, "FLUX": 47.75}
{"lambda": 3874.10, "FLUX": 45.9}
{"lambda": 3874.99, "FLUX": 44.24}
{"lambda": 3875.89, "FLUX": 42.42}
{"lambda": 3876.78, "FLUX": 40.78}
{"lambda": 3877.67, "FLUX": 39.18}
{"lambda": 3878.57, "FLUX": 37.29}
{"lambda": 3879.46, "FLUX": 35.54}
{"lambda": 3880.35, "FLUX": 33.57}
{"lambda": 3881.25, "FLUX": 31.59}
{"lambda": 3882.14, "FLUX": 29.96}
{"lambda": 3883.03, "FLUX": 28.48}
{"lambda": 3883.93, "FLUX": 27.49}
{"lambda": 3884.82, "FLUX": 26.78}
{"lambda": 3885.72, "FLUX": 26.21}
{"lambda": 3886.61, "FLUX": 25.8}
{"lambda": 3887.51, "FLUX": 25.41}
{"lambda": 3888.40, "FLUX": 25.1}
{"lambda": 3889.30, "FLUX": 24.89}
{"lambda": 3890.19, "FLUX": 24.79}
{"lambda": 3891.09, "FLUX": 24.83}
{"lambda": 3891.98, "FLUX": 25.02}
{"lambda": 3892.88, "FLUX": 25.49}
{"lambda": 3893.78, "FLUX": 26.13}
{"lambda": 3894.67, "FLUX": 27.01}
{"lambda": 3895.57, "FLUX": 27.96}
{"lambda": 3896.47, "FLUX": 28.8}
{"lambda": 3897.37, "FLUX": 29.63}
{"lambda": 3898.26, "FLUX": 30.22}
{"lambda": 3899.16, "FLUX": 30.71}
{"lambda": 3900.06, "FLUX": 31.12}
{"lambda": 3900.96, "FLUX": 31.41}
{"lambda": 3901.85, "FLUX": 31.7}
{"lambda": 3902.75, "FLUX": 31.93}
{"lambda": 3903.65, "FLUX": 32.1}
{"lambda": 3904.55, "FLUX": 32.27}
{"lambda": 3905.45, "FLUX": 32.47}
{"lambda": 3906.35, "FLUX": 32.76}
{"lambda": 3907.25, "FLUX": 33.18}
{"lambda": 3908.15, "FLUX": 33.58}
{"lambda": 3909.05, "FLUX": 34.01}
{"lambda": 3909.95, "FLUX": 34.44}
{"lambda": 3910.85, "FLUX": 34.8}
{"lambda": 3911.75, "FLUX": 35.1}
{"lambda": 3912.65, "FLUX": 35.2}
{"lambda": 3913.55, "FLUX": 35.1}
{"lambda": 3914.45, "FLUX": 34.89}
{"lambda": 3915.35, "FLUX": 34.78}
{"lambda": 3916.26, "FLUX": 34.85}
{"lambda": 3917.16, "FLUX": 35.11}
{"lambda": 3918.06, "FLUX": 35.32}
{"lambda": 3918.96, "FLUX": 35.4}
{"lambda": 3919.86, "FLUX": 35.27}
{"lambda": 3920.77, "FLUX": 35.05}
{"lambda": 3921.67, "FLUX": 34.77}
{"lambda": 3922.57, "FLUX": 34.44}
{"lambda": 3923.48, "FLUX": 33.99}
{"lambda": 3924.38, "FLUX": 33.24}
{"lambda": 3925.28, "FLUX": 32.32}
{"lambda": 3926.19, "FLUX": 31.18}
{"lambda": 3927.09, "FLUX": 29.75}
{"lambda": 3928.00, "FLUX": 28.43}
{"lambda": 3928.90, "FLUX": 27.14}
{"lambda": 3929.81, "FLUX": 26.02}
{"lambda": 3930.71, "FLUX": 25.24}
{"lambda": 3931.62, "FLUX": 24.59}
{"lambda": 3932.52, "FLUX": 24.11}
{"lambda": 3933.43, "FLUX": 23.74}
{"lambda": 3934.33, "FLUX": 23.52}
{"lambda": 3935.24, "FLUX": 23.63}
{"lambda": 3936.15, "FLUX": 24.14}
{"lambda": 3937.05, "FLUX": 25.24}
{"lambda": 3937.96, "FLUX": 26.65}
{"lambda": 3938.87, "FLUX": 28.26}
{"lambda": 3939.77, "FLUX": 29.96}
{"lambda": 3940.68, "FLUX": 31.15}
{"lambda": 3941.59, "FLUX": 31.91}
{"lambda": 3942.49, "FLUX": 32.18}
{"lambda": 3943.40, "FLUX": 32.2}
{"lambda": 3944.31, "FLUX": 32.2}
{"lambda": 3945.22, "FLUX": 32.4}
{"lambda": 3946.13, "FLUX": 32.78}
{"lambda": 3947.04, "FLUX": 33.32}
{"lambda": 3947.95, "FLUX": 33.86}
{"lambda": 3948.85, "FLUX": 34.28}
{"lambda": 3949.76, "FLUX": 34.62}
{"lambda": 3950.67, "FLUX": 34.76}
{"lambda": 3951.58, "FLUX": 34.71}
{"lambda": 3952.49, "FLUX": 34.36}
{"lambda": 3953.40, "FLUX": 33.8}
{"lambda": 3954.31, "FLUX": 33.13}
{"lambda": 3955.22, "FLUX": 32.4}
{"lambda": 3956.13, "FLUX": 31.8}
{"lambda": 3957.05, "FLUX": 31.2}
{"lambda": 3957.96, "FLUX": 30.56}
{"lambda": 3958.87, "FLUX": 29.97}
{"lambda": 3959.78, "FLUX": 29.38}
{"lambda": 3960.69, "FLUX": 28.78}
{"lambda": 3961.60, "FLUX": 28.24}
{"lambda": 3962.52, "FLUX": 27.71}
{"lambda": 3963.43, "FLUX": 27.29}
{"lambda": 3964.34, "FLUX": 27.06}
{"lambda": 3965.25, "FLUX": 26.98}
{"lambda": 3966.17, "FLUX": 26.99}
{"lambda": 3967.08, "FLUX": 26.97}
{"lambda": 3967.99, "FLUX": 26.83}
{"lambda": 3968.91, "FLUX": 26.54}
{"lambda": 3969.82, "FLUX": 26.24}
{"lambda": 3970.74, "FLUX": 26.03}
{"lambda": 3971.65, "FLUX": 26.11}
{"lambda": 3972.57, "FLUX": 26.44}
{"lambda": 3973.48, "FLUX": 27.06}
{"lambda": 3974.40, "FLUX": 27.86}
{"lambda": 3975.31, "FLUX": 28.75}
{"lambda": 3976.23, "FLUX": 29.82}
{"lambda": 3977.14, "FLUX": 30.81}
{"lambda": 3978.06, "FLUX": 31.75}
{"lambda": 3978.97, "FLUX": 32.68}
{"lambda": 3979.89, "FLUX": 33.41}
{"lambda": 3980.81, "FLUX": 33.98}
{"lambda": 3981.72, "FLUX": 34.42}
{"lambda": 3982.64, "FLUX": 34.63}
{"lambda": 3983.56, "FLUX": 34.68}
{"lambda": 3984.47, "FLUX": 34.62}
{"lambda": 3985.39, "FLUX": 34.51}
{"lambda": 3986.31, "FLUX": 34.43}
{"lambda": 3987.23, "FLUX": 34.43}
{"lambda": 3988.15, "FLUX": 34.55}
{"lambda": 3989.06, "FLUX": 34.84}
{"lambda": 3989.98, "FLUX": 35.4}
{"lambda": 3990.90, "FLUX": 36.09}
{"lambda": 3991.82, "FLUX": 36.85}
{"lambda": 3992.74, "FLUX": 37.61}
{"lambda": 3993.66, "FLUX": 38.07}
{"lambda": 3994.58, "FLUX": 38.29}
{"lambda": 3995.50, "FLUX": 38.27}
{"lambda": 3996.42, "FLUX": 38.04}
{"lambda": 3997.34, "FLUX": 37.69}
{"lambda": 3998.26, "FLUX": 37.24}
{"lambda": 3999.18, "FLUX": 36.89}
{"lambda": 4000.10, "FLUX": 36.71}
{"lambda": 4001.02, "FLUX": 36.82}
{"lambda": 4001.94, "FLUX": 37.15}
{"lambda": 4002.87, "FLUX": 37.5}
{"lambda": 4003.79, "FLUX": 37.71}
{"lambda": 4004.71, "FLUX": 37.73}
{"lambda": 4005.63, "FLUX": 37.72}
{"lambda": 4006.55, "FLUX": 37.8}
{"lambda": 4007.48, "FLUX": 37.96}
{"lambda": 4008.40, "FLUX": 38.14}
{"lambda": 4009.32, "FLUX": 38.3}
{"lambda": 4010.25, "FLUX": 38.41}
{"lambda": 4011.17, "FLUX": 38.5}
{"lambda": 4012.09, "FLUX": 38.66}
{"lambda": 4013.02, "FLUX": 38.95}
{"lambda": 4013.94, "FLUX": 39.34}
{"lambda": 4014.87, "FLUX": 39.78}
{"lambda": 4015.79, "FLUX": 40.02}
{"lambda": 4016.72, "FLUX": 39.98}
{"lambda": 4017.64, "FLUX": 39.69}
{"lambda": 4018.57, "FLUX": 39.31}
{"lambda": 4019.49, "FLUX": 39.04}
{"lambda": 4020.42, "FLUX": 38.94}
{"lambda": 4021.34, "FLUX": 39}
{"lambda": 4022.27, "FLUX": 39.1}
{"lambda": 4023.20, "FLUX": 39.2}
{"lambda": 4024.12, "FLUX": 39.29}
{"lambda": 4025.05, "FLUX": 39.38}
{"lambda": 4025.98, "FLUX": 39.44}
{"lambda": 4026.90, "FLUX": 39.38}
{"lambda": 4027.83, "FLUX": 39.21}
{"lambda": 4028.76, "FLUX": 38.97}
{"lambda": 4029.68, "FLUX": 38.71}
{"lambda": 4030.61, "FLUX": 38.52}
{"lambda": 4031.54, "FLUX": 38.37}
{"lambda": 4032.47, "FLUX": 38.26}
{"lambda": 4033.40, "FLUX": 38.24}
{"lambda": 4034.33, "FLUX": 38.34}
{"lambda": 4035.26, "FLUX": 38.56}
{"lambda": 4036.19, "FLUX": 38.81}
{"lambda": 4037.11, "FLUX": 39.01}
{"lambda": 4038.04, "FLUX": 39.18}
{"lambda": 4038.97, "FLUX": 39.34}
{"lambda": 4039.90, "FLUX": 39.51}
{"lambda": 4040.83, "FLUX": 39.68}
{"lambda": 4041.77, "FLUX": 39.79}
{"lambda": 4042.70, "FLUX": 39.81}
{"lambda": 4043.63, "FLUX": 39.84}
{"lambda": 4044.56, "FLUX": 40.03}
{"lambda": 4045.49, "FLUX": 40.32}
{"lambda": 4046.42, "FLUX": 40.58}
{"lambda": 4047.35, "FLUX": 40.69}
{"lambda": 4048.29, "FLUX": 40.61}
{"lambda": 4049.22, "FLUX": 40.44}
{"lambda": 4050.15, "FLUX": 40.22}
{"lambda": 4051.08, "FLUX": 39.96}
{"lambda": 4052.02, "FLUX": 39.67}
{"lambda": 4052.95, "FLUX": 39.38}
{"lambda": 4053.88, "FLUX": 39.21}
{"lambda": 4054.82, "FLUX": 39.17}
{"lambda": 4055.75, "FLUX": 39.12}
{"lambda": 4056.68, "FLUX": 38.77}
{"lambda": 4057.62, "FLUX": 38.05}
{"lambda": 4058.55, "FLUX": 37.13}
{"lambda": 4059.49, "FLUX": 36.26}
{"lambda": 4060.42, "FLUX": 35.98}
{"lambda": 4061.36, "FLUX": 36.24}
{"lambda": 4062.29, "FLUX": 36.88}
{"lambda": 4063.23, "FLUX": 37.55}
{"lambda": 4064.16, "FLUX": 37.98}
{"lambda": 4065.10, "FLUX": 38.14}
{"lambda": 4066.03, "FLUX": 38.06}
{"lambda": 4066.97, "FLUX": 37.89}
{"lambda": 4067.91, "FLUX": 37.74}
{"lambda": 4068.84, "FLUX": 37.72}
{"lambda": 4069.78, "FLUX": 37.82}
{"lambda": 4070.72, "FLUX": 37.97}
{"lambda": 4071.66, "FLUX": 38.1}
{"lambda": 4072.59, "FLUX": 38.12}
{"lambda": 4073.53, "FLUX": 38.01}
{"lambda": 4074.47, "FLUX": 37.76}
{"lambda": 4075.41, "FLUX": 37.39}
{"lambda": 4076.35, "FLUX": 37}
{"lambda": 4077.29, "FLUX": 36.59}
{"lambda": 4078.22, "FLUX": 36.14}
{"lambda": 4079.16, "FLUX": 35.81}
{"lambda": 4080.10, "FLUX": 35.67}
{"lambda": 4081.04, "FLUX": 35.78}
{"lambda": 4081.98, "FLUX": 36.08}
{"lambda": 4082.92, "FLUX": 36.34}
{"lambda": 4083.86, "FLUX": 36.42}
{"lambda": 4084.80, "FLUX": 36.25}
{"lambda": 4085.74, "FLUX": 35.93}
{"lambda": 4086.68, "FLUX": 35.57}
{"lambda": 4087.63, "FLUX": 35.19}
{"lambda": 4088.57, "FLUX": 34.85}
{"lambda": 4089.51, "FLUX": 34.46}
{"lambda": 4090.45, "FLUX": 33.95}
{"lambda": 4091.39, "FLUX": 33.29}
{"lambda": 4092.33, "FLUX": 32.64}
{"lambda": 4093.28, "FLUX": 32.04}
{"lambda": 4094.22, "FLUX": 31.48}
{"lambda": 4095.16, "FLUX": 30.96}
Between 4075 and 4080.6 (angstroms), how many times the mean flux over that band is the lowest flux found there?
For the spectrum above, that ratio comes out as 0.98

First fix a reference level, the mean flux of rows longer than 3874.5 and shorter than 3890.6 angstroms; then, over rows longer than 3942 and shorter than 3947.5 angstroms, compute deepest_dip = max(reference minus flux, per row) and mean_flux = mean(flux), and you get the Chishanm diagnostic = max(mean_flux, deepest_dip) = 32.5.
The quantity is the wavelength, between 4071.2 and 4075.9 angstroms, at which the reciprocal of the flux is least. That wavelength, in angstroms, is 4072.59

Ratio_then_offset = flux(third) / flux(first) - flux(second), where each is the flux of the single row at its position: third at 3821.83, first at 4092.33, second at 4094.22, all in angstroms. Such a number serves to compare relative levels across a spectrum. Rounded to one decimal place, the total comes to -30.6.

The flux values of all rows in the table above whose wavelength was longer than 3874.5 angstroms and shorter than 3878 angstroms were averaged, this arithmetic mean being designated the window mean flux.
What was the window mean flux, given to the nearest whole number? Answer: 42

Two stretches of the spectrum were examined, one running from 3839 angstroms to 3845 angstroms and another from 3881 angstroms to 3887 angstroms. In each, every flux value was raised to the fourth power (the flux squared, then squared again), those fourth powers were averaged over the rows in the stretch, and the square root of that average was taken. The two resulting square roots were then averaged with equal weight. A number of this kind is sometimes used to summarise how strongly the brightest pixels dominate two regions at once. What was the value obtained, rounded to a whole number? 704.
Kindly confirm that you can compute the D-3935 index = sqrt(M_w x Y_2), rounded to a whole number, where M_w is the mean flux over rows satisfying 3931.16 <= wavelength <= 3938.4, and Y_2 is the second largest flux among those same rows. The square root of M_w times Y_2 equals 25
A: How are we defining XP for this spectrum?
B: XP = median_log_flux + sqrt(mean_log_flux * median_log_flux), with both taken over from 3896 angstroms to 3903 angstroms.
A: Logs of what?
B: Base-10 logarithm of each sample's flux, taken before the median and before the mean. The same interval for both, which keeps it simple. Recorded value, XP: 2.98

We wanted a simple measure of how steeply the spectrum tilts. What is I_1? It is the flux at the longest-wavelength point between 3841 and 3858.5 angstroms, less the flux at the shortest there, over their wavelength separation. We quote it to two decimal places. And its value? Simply 0.71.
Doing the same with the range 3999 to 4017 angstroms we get 0.18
